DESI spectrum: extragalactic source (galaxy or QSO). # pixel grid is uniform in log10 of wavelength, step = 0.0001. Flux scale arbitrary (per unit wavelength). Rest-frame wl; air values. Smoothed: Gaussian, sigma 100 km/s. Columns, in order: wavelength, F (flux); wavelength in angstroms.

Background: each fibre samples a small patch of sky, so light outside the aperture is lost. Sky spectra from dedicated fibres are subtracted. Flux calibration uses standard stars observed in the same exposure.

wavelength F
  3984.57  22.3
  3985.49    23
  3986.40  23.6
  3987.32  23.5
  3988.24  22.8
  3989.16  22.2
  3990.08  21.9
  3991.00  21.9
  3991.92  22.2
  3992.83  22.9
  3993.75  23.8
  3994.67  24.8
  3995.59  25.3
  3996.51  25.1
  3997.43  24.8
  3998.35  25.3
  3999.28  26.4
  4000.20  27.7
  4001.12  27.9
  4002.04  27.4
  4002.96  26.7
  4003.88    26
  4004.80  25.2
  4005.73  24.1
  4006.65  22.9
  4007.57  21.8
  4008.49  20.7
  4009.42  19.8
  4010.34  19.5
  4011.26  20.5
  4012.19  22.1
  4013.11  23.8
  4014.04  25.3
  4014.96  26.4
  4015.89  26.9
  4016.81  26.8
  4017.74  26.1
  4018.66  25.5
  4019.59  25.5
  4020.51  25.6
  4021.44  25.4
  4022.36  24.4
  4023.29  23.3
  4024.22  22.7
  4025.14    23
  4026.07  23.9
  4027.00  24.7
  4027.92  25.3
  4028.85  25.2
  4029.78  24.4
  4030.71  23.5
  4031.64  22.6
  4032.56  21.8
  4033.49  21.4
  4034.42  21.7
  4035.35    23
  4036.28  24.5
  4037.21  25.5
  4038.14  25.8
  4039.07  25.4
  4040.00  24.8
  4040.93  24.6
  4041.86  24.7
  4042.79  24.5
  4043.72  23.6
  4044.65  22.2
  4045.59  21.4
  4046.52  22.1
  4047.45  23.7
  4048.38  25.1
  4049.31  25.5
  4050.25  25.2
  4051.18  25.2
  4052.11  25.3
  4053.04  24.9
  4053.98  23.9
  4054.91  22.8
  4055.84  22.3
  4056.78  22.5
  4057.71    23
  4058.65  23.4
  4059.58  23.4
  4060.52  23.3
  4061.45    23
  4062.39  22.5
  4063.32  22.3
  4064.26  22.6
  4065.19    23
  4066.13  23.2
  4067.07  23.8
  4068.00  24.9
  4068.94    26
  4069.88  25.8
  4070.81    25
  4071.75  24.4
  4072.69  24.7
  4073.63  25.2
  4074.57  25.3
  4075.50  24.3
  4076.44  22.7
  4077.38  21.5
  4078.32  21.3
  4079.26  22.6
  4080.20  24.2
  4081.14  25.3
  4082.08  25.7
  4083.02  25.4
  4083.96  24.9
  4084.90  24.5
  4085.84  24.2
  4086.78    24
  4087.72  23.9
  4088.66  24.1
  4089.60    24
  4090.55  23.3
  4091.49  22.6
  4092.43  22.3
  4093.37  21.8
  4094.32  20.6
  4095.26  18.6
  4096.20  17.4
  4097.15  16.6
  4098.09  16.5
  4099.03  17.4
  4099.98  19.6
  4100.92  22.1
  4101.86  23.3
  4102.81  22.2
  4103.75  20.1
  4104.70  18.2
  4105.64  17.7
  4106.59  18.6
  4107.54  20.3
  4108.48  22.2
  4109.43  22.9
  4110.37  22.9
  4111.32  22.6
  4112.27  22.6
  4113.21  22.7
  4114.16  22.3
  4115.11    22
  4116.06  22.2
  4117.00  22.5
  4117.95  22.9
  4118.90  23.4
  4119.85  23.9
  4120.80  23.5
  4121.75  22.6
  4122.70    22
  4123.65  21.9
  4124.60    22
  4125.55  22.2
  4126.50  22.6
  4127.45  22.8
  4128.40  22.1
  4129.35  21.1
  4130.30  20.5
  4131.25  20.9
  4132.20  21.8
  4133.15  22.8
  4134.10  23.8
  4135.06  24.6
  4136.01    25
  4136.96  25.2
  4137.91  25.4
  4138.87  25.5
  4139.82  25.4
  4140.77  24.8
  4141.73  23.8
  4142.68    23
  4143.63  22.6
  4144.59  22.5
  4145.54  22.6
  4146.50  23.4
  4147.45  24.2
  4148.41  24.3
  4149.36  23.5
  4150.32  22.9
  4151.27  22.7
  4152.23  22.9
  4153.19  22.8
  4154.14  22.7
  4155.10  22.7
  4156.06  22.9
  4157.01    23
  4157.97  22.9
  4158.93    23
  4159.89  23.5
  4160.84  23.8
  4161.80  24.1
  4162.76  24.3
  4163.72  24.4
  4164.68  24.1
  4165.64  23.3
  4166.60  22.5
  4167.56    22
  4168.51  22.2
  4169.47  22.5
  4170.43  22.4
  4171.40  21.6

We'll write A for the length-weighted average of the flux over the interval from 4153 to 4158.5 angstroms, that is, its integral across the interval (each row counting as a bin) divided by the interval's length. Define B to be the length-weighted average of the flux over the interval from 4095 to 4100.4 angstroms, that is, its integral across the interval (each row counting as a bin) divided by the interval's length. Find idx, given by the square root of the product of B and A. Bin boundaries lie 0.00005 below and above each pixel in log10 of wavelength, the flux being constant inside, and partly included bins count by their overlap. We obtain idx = 20.1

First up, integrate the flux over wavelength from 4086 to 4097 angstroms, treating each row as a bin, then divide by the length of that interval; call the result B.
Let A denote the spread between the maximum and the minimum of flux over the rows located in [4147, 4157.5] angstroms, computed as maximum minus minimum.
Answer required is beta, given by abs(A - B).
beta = 20.3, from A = 2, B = 21.9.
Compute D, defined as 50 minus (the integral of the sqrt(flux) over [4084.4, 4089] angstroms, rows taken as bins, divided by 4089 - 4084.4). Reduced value 45.08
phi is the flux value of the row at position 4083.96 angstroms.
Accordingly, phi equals 24.9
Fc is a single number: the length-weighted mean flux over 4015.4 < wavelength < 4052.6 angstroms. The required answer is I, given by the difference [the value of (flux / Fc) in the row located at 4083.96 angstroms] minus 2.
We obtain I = -0.98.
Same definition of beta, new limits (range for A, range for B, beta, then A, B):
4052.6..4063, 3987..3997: 20.7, 3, 23.3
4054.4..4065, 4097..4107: 18.3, 1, 19.4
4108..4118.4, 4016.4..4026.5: 23.8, 1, 24.7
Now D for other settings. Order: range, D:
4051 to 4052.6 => 44.96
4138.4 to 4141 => 44.96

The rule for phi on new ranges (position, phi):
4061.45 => 23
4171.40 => 21.6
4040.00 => 24.8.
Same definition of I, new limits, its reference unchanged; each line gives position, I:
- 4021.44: -0.95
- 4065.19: -1.05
